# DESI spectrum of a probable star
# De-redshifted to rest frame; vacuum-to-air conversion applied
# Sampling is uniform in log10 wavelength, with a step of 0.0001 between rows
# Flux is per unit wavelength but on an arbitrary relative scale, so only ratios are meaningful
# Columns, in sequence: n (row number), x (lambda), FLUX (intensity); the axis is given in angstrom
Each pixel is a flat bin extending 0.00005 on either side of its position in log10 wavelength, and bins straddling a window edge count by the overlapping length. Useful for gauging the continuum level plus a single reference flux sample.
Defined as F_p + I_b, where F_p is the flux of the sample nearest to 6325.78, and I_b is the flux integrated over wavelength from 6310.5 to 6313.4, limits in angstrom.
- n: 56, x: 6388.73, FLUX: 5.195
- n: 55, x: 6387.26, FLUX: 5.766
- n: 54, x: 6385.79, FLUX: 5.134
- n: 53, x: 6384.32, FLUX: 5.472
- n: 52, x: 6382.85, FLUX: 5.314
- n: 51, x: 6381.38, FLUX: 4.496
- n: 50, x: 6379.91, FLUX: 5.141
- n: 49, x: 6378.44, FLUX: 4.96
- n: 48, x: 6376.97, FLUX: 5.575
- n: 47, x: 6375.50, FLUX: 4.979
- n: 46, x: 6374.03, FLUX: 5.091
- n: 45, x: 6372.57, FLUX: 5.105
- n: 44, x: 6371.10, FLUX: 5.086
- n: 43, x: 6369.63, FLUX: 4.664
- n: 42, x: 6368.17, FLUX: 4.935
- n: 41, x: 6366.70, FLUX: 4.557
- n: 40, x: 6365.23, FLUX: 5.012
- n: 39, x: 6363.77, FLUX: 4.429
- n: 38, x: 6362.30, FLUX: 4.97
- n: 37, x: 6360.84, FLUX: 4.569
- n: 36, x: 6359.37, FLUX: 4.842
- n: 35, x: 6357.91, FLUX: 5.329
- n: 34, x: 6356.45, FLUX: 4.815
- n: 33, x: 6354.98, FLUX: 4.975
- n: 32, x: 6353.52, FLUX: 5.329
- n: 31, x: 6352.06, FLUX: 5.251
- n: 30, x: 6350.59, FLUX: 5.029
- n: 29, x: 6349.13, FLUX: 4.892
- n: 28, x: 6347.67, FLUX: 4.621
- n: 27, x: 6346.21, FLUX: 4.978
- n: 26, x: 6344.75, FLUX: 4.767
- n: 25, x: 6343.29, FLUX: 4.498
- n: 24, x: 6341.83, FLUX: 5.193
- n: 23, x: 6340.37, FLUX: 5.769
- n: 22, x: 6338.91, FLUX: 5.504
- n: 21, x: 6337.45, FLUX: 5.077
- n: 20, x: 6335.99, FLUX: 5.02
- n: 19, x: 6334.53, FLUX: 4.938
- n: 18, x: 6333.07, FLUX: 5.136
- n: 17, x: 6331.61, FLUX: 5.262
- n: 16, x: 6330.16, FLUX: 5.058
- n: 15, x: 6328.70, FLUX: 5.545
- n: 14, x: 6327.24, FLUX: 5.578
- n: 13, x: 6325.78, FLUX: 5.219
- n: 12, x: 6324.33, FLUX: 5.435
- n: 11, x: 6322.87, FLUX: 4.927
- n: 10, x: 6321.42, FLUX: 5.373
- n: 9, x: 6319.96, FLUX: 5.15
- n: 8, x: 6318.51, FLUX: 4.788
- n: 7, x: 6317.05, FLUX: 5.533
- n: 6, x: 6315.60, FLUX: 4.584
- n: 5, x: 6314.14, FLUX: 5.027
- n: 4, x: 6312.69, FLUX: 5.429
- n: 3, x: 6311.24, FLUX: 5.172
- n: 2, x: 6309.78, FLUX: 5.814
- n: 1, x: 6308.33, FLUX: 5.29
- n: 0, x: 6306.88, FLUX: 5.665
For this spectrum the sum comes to 20.6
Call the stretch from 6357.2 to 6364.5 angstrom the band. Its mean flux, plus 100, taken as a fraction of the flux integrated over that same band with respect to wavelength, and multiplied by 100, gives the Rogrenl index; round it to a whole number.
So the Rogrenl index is 297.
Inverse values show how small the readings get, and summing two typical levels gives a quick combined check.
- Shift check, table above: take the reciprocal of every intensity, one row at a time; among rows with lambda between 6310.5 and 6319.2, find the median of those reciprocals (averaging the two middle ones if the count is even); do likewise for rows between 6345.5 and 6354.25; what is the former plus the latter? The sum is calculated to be 0.396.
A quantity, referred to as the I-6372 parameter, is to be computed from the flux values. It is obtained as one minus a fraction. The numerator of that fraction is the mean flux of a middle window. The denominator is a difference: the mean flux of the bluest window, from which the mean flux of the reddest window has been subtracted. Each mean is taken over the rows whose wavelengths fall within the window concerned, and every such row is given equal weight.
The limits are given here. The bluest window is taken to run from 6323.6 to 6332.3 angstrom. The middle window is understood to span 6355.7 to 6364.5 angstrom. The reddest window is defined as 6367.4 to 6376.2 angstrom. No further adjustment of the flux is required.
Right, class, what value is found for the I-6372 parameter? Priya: -12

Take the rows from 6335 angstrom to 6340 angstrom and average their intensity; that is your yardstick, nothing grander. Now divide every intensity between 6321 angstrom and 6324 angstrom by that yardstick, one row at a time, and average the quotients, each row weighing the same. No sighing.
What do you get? 0.99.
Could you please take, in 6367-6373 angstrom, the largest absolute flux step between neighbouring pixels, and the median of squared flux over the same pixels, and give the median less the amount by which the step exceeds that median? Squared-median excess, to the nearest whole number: 50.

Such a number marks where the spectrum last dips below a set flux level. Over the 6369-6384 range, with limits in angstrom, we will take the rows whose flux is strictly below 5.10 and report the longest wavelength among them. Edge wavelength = 6381.38 angstrom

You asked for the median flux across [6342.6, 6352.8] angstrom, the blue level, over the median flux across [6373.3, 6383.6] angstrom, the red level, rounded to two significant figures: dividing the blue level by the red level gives 0.96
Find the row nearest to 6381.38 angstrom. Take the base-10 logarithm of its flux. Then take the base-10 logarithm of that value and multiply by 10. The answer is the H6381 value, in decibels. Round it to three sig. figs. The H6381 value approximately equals -1.85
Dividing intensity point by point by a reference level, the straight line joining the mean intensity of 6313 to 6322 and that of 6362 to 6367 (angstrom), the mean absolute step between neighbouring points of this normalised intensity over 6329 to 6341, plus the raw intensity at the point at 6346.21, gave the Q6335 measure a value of 5.0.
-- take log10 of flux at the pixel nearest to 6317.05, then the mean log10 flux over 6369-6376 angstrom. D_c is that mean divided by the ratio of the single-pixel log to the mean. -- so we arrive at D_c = 0.655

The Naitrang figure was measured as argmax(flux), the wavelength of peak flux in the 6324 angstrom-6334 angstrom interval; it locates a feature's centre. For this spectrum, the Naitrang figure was 6327.24 angstrom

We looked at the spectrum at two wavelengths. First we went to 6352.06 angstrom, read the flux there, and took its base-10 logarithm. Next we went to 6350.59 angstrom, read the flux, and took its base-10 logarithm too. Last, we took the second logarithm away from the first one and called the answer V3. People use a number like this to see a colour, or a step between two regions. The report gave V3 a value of 0.019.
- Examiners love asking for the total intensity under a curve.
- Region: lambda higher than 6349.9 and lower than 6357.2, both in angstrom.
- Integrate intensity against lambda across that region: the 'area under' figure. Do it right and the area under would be 37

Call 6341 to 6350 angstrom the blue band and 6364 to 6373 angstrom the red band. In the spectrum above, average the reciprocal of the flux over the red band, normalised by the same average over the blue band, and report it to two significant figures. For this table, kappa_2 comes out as 0.99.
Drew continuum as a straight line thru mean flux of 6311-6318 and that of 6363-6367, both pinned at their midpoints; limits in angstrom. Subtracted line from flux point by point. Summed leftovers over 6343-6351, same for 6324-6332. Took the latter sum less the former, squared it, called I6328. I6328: 5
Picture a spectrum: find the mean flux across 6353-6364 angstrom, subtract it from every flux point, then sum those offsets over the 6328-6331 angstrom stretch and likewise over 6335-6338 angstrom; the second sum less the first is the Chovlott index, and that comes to -0.51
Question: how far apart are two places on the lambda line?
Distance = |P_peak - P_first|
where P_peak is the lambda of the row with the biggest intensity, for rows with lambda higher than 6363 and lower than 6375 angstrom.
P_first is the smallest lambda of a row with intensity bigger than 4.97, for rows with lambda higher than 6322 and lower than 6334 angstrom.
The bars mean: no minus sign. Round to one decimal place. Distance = 48.2 angstrom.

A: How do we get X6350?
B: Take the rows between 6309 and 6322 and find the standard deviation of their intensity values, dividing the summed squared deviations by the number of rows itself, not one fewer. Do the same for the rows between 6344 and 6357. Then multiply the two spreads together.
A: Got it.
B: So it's 0.076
